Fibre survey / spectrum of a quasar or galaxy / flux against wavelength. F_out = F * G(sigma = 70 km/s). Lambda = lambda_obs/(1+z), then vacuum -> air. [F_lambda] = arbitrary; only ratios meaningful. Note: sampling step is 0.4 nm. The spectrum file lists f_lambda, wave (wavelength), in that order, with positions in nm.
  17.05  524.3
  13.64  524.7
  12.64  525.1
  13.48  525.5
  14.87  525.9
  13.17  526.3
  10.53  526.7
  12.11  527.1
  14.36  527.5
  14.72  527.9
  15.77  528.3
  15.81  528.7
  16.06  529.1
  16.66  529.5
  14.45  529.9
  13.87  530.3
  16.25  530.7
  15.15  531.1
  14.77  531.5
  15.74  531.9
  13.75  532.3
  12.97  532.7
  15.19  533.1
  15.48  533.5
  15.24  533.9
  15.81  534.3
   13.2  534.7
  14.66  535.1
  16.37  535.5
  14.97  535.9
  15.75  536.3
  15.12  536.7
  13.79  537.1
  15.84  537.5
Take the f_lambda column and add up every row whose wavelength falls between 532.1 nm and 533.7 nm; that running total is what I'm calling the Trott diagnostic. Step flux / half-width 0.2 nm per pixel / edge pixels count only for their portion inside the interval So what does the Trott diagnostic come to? 57.4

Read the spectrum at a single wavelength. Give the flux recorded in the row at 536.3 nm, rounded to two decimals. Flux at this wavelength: 15.75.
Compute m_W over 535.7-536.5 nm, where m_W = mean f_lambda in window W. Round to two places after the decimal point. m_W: 15.36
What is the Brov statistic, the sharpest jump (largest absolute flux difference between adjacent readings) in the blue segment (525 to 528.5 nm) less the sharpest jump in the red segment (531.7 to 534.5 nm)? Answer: 0.4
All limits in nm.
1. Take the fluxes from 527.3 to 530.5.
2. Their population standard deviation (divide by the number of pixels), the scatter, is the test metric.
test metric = 0.9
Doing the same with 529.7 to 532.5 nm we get 0.9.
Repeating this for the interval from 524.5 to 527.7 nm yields 1.3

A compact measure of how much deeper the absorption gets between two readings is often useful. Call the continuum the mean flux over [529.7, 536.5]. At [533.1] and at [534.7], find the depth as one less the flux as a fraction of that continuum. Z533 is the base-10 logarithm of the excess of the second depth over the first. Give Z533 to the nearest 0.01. -0.87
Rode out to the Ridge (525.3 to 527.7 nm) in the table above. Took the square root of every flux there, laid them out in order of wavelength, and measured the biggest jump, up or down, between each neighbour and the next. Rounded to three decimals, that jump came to 0.384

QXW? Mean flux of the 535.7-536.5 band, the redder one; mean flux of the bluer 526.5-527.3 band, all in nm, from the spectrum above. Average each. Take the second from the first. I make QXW 4.0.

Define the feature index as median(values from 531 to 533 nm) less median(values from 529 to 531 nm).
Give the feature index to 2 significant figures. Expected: -1.3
